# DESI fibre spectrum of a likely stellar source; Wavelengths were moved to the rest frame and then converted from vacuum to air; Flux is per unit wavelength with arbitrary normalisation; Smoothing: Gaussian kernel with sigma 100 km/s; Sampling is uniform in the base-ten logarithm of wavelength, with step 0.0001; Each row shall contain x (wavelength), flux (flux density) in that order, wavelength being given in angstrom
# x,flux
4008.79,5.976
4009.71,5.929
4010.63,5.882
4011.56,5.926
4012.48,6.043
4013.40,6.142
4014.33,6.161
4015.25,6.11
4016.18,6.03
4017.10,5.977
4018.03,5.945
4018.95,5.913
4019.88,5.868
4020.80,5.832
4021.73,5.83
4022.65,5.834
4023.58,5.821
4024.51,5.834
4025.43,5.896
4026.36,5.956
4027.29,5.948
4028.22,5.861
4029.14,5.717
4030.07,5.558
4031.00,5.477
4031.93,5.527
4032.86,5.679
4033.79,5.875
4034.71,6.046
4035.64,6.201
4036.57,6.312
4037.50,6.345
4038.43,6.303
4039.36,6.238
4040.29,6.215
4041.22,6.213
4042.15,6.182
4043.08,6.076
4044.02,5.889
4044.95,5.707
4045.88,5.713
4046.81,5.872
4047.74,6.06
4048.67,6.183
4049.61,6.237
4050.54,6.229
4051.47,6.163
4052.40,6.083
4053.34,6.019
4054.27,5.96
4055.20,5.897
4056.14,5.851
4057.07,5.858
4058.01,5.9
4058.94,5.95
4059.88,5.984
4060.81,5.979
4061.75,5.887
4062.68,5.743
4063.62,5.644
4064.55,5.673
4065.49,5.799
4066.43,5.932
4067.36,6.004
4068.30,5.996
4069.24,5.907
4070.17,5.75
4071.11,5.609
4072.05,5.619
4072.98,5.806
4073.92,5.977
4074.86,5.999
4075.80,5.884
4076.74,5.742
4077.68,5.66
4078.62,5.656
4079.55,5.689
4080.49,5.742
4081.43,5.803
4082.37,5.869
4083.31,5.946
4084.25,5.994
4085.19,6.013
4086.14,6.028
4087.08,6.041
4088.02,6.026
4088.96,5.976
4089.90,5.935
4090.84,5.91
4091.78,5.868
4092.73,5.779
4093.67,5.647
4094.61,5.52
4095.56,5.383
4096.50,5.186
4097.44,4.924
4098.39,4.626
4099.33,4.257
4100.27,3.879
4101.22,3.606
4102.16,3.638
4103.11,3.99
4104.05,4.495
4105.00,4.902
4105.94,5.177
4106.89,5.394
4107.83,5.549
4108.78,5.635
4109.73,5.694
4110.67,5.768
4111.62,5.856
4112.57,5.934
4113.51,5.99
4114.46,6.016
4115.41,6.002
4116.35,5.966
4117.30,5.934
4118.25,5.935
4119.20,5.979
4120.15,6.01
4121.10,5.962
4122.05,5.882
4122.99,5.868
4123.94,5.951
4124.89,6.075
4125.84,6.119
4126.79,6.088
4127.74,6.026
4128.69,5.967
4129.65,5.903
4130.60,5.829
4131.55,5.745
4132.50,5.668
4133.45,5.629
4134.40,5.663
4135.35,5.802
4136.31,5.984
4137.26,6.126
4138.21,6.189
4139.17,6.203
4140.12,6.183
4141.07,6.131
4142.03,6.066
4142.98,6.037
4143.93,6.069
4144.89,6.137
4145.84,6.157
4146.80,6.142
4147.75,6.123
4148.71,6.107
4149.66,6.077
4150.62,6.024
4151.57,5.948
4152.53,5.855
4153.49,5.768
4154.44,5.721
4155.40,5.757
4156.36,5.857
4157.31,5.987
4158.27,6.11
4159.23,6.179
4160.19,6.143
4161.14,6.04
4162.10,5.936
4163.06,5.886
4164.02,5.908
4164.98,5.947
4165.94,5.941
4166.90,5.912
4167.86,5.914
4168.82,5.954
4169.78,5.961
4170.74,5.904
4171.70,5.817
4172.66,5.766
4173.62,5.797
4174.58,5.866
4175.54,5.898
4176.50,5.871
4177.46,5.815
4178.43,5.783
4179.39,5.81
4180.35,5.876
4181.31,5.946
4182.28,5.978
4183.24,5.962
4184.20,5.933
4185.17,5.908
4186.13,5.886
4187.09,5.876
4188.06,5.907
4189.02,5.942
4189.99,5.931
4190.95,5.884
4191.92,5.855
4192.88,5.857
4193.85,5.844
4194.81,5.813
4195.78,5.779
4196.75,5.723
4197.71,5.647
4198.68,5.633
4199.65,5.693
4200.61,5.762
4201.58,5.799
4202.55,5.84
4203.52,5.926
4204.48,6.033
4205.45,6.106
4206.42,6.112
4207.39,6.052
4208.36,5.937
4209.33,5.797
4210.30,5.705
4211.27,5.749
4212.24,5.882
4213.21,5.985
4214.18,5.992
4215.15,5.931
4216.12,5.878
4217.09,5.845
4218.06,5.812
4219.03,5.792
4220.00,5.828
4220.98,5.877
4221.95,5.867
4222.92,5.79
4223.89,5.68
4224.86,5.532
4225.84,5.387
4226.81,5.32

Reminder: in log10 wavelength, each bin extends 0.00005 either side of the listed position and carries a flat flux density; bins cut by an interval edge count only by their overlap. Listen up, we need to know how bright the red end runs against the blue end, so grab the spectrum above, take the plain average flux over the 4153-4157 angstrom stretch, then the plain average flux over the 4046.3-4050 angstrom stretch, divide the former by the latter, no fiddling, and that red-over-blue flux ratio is 0.95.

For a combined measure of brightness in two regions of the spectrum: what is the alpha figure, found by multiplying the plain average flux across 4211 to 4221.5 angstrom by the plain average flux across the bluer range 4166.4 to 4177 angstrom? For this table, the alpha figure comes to 34.5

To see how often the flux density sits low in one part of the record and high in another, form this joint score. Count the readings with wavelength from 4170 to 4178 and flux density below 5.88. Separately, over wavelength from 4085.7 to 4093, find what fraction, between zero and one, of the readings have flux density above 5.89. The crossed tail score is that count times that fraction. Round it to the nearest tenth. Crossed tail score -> 4.5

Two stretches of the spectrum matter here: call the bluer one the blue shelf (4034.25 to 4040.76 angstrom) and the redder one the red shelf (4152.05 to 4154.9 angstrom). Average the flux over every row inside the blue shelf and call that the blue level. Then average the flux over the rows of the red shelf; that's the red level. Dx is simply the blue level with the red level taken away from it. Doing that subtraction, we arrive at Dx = 0.46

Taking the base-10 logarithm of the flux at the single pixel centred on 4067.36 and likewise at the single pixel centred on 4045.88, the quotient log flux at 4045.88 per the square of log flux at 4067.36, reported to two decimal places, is 1.25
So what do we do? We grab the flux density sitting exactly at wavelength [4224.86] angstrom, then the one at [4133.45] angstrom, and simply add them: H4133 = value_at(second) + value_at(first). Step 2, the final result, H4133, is 11.2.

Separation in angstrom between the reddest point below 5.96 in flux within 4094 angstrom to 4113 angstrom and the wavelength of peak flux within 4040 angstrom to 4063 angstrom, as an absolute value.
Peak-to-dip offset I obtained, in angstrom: 63.0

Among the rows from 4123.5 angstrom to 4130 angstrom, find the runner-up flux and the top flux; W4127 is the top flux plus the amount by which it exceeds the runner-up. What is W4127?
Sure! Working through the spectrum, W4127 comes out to 6.15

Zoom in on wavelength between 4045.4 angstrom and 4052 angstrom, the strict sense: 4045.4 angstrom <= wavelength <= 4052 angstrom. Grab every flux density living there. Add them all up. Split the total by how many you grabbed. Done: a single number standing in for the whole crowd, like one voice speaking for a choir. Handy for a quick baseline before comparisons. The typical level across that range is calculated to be 6.07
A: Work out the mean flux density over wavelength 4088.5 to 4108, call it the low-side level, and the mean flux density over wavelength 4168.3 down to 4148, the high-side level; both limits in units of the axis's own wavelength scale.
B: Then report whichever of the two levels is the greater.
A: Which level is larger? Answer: 5.95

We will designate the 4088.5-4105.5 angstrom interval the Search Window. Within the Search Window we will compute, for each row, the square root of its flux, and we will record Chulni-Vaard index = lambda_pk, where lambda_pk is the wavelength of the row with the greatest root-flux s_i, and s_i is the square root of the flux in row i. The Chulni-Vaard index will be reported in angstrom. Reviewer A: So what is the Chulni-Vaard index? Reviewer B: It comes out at 4088.96 angstrom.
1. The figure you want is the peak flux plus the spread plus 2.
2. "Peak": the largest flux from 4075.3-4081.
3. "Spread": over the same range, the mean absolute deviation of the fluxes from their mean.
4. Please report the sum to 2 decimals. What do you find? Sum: 7.94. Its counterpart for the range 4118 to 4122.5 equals 8.05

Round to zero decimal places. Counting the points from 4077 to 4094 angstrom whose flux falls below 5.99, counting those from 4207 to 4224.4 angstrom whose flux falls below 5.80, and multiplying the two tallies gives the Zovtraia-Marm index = 78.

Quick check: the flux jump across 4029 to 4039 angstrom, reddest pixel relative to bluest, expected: 0.59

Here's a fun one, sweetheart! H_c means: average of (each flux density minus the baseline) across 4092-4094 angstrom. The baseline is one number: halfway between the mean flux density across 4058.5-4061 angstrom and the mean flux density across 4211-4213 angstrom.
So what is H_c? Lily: -0.2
